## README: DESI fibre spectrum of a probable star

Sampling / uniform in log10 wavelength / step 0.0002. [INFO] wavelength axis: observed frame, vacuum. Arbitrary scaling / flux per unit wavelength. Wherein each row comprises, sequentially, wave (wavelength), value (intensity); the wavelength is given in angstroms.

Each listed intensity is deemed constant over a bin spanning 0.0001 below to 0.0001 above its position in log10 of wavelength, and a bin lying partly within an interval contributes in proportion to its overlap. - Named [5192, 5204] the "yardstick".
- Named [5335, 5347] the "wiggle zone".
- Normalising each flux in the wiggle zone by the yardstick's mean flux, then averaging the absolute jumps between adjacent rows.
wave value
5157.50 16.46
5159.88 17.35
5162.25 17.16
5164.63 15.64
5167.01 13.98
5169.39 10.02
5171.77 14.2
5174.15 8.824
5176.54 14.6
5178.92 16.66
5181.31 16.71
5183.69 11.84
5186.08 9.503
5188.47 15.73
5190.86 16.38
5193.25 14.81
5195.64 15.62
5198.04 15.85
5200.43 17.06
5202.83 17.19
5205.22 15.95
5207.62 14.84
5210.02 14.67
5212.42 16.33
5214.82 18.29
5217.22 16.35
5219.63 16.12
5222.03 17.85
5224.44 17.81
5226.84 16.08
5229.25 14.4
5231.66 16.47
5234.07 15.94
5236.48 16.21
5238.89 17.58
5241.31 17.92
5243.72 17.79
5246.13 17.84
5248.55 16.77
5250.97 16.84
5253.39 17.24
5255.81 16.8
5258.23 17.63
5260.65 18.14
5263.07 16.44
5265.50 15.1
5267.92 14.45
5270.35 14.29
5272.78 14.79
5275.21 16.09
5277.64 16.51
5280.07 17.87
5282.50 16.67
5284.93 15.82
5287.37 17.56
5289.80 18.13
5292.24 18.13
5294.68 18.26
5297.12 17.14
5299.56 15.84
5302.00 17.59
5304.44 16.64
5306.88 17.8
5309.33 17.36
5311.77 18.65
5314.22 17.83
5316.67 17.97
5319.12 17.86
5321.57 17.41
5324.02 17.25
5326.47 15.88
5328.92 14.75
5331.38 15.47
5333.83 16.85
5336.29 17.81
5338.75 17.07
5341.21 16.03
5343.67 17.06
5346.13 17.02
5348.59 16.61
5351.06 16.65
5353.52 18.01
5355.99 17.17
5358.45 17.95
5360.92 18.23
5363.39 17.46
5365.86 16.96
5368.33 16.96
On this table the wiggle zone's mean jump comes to 0.04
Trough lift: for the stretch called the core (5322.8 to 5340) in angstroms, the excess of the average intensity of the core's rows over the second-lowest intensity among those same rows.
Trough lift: 1.0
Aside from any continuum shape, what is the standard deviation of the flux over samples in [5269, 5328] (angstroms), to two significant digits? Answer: 1.1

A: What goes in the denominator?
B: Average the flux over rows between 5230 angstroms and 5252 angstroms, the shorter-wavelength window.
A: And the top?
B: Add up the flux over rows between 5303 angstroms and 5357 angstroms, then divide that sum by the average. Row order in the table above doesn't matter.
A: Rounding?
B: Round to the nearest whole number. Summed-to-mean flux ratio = 22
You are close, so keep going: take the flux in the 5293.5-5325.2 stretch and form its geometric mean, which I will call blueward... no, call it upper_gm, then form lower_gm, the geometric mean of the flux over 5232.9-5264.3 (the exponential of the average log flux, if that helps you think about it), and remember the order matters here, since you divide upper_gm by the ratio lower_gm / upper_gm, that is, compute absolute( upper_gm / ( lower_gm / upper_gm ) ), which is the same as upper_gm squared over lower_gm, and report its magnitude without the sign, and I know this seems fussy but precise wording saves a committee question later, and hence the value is 18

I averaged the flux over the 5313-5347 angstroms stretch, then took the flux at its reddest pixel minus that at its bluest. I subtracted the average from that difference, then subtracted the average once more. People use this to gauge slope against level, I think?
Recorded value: -35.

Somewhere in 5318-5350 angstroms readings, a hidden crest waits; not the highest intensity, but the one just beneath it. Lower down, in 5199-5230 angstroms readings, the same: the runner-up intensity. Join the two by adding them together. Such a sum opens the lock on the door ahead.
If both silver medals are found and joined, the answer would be 35.7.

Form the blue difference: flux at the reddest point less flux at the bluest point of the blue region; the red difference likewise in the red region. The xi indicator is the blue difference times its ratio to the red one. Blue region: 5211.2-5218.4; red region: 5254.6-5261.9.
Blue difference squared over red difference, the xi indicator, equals 0.0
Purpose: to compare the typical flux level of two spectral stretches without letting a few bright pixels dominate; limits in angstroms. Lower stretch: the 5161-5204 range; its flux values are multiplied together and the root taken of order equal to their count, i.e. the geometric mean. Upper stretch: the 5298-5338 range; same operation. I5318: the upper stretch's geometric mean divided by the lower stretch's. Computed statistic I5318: 1.19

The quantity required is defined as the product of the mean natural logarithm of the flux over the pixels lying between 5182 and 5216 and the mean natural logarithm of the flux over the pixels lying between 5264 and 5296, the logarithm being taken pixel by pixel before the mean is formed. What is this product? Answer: 7.6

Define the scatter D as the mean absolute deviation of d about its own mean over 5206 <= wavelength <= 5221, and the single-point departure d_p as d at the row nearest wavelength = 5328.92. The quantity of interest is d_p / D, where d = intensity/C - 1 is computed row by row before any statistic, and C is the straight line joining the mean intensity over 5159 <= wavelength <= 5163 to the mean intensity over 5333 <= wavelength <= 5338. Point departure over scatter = -2.9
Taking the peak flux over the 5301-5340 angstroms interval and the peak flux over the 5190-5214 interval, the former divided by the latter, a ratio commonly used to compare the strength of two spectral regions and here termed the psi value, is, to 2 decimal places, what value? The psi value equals 1.08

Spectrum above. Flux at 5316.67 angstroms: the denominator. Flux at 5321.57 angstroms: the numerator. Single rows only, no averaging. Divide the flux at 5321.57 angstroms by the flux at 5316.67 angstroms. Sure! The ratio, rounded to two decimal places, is 0.97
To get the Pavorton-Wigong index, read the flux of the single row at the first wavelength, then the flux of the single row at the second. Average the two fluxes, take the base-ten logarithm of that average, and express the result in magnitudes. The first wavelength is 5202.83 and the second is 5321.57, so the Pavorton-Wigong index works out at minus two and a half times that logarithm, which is -3.10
